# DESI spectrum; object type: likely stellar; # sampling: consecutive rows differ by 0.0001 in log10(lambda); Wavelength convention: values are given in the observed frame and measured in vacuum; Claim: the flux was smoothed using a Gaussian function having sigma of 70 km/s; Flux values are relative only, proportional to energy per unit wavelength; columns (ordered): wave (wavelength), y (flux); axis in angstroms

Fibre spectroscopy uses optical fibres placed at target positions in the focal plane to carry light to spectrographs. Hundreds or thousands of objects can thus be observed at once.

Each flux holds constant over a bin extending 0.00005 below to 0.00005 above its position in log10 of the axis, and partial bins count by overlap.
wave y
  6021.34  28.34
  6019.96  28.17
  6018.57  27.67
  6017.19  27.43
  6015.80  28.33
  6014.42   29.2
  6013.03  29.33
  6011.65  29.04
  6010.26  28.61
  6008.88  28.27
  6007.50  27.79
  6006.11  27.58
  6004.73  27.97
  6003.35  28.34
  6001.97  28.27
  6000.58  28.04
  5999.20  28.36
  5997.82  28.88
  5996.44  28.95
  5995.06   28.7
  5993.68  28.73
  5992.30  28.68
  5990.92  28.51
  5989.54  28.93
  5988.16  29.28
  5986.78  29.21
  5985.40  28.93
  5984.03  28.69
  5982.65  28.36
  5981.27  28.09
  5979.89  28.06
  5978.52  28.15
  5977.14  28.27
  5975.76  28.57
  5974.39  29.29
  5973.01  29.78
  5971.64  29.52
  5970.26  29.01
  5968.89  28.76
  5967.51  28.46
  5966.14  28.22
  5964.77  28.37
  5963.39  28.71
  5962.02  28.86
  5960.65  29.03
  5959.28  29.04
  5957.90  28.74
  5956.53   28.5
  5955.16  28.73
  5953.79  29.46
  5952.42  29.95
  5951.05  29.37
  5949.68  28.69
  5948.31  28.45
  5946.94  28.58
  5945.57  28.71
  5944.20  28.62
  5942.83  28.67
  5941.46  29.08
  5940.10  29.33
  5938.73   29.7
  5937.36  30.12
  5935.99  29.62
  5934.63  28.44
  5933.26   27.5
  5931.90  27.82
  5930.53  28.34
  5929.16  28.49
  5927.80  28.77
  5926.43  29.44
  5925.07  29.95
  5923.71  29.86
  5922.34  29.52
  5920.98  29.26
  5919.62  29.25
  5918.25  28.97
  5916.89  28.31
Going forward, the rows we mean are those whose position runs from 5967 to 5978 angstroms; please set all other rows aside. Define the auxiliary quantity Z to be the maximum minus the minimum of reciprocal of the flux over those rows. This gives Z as 0.0018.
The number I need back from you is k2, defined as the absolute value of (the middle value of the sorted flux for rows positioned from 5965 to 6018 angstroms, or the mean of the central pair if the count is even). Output 28.6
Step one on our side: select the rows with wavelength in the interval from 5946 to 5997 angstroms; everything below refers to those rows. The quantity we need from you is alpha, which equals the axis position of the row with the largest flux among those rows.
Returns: 5952.42 angstroms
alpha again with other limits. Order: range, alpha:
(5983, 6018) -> 6013.03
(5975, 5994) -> 5988.16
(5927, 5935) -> 5927.80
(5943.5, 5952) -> 5951.05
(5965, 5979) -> 5973.01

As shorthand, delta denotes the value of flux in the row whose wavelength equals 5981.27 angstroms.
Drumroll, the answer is 28.09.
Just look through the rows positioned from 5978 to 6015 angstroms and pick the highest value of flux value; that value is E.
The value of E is 29.33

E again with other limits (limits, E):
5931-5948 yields 30.12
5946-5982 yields 29.95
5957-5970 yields 29.04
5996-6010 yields 28.95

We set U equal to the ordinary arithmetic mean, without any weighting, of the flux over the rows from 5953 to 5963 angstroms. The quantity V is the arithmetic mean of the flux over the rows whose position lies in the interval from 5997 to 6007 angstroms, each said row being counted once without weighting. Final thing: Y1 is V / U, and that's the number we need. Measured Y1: 0.98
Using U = 28.9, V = 28.2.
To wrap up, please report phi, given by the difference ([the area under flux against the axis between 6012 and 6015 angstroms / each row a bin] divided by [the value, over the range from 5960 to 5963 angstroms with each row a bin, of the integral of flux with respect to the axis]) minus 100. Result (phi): -99.0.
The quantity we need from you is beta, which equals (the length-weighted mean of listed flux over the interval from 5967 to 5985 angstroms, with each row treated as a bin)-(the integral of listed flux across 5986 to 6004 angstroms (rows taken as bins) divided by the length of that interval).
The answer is 0.02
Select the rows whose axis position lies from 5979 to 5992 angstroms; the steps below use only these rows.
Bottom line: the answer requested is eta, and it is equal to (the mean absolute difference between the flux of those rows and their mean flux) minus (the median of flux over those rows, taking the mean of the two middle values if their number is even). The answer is -28.3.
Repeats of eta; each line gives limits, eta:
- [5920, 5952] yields -28.2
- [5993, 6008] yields -28.0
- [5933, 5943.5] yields -28.6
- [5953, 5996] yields -28.4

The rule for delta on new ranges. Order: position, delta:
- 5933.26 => 27.5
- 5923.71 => 29.86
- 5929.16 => 28.49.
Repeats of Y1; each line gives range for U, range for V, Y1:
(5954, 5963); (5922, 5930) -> 1.02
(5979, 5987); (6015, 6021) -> 0.98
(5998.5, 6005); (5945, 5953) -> 1.03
